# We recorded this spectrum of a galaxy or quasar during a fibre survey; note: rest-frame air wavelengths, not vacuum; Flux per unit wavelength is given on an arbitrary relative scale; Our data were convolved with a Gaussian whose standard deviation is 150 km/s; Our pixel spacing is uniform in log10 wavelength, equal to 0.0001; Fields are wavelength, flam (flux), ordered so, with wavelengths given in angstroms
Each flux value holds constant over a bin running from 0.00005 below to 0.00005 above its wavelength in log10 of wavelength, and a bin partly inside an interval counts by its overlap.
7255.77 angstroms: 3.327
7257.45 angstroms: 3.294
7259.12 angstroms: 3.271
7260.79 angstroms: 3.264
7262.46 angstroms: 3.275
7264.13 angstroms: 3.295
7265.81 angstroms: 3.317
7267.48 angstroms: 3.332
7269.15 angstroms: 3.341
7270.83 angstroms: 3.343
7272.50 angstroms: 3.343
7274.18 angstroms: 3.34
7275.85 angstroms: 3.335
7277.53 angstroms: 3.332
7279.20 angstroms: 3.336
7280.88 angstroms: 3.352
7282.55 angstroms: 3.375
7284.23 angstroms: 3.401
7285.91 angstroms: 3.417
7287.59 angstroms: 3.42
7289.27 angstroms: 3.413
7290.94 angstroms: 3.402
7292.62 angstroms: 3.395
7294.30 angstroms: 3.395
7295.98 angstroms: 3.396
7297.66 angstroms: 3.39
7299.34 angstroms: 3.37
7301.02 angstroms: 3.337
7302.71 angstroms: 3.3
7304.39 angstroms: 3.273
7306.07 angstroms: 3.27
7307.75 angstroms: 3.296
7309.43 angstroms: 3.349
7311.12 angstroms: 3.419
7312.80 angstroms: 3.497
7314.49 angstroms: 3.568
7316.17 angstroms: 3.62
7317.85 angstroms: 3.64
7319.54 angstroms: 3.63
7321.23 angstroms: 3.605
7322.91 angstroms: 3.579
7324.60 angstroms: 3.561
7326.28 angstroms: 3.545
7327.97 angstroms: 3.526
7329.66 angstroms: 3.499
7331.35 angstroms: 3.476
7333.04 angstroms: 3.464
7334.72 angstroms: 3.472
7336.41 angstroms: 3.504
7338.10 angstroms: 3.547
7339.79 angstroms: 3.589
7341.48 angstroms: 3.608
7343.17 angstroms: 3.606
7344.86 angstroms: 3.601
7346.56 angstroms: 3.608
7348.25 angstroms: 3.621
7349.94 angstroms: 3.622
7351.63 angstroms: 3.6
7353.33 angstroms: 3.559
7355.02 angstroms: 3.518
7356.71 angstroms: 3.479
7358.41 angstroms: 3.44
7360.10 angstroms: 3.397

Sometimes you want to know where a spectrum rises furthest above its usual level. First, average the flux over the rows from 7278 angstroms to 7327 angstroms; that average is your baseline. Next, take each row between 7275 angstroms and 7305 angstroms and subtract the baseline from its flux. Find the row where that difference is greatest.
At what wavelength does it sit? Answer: 7287.59 angstroms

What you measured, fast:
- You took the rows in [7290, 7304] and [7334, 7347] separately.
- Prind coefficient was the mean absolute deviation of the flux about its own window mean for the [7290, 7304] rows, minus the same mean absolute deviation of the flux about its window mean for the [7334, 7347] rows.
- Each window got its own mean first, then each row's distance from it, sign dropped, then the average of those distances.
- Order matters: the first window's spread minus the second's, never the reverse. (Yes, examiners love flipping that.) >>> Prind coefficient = -0.016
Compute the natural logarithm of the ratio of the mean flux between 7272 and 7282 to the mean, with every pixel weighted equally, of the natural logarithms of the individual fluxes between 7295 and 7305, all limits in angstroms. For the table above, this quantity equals 1.018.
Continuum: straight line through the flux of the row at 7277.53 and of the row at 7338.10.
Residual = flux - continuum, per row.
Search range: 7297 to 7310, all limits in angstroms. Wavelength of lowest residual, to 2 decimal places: 7306.07 angstroms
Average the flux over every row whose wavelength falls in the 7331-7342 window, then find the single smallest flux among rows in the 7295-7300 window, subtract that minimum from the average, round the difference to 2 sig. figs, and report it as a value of 0.15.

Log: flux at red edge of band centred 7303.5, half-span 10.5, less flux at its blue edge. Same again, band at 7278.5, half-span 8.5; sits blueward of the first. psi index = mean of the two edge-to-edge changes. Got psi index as 0.09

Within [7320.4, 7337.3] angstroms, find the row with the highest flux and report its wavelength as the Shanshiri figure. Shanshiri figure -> 7321.23 angstroms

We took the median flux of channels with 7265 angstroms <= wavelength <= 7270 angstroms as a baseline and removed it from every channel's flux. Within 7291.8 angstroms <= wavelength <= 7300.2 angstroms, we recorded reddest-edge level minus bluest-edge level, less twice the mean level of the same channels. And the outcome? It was -0.14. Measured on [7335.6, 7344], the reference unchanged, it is -0.38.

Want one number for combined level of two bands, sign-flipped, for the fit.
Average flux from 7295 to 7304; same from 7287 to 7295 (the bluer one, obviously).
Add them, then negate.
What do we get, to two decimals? -6.76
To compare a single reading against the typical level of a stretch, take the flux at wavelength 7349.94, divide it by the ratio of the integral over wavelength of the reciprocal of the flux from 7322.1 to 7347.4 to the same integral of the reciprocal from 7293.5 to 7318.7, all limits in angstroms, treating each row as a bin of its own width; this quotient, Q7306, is 3.757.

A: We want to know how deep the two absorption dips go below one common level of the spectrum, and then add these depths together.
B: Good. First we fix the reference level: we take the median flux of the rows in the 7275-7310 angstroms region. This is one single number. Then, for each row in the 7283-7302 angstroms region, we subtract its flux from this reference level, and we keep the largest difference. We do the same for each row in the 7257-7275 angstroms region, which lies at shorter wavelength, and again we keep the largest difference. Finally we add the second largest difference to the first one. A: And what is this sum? 0.14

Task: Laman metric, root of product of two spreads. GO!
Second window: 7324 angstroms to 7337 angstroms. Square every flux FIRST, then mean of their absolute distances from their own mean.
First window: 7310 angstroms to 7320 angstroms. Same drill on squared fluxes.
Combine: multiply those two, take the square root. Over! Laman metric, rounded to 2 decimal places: 0.31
